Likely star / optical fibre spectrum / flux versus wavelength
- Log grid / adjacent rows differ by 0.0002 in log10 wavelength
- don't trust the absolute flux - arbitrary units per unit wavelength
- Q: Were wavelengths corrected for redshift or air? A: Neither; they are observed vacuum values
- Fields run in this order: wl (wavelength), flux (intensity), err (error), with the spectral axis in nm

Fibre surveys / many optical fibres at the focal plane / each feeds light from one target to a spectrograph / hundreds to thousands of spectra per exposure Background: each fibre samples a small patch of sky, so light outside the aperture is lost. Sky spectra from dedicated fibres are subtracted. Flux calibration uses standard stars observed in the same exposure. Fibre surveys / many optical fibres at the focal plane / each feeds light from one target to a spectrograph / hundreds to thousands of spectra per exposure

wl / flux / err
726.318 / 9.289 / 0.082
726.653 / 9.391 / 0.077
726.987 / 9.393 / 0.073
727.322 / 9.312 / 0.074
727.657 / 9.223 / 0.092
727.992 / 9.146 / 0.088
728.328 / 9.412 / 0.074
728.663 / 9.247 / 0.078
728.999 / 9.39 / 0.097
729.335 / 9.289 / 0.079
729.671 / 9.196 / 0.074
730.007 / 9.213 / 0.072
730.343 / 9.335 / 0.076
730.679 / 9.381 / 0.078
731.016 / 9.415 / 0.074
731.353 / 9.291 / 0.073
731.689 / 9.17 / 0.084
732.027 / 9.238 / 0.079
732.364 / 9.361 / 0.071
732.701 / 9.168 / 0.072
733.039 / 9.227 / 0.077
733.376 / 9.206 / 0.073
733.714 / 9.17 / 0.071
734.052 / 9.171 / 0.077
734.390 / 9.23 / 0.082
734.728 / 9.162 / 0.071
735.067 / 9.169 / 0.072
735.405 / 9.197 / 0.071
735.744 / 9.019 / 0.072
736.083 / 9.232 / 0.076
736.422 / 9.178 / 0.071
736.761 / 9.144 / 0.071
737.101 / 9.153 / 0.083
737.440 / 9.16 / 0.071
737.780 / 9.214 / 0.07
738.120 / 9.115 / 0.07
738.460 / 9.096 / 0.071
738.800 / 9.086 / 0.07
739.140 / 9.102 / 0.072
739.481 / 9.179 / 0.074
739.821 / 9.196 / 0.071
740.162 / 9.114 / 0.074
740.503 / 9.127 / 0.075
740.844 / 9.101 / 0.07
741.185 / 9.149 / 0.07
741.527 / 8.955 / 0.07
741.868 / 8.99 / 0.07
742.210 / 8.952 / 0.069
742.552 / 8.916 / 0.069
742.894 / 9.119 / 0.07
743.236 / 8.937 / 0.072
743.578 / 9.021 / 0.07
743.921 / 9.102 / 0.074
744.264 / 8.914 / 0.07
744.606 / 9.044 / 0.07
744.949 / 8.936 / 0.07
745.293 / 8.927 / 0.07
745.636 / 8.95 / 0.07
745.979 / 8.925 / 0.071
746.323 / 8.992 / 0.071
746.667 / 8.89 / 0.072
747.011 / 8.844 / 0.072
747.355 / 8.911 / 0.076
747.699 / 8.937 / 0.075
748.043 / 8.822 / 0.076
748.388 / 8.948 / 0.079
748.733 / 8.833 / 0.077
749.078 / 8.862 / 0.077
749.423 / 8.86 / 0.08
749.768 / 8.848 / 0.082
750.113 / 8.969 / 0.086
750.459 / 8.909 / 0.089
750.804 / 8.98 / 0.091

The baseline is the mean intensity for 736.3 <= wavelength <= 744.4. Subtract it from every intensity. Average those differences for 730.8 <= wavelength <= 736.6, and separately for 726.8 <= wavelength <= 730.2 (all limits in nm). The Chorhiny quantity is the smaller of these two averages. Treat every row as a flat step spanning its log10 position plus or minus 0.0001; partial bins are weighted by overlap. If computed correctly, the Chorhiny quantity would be 0.13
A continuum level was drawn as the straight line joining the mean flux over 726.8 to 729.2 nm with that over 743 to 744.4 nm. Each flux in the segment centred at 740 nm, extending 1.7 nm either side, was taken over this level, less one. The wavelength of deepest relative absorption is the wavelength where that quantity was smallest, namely 741.527 nm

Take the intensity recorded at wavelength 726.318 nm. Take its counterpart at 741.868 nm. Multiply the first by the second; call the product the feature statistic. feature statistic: 83.5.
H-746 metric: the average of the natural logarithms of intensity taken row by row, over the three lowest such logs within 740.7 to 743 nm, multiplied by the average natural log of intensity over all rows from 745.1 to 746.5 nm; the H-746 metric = 4.80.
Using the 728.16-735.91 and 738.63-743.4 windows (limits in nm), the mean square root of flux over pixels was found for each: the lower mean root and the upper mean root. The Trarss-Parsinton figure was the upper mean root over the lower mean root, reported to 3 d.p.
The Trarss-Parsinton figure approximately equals 0.990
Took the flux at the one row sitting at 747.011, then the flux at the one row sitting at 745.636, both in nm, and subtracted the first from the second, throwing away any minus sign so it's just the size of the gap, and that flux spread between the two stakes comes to 0.11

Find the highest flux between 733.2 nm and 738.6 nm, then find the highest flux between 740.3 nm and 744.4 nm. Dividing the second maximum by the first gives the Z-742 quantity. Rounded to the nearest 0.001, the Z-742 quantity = 0.991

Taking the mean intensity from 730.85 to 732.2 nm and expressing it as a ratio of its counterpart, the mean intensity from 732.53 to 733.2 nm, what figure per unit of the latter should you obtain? 1.01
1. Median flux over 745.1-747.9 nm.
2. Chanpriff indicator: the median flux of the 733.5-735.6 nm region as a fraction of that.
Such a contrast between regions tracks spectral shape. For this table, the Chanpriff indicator 1.03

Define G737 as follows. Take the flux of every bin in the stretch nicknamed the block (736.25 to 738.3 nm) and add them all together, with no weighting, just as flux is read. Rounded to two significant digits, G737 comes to 55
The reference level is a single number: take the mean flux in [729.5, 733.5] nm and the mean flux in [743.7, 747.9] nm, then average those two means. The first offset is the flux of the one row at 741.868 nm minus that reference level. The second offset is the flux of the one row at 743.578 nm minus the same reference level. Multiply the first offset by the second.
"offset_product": 0.010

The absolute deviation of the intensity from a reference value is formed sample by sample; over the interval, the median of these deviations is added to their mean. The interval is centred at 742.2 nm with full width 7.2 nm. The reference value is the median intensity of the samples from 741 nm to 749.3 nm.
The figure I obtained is 0.21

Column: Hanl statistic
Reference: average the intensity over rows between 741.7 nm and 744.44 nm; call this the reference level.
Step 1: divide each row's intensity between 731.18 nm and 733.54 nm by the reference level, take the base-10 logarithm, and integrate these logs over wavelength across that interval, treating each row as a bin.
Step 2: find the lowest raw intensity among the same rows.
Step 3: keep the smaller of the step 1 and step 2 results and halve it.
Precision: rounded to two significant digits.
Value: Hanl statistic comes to 0.014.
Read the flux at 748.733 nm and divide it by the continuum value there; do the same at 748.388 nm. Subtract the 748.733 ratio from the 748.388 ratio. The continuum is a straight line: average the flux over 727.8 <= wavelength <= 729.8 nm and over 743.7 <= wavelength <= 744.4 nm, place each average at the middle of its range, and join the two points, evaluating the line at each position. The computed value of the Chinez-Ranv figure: 0.012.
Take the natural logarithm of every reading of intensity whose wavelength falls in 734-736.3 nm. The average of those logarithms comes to 2.22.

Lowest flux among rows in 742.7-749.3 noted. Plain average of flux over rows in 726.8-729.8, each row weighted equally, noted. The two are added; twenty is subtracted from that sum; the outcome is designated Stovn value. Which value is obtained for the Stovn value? -1.89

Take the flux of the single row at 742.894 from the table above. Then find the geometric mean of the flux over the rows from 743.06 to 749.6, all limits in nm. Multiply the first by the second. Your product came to 81.4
